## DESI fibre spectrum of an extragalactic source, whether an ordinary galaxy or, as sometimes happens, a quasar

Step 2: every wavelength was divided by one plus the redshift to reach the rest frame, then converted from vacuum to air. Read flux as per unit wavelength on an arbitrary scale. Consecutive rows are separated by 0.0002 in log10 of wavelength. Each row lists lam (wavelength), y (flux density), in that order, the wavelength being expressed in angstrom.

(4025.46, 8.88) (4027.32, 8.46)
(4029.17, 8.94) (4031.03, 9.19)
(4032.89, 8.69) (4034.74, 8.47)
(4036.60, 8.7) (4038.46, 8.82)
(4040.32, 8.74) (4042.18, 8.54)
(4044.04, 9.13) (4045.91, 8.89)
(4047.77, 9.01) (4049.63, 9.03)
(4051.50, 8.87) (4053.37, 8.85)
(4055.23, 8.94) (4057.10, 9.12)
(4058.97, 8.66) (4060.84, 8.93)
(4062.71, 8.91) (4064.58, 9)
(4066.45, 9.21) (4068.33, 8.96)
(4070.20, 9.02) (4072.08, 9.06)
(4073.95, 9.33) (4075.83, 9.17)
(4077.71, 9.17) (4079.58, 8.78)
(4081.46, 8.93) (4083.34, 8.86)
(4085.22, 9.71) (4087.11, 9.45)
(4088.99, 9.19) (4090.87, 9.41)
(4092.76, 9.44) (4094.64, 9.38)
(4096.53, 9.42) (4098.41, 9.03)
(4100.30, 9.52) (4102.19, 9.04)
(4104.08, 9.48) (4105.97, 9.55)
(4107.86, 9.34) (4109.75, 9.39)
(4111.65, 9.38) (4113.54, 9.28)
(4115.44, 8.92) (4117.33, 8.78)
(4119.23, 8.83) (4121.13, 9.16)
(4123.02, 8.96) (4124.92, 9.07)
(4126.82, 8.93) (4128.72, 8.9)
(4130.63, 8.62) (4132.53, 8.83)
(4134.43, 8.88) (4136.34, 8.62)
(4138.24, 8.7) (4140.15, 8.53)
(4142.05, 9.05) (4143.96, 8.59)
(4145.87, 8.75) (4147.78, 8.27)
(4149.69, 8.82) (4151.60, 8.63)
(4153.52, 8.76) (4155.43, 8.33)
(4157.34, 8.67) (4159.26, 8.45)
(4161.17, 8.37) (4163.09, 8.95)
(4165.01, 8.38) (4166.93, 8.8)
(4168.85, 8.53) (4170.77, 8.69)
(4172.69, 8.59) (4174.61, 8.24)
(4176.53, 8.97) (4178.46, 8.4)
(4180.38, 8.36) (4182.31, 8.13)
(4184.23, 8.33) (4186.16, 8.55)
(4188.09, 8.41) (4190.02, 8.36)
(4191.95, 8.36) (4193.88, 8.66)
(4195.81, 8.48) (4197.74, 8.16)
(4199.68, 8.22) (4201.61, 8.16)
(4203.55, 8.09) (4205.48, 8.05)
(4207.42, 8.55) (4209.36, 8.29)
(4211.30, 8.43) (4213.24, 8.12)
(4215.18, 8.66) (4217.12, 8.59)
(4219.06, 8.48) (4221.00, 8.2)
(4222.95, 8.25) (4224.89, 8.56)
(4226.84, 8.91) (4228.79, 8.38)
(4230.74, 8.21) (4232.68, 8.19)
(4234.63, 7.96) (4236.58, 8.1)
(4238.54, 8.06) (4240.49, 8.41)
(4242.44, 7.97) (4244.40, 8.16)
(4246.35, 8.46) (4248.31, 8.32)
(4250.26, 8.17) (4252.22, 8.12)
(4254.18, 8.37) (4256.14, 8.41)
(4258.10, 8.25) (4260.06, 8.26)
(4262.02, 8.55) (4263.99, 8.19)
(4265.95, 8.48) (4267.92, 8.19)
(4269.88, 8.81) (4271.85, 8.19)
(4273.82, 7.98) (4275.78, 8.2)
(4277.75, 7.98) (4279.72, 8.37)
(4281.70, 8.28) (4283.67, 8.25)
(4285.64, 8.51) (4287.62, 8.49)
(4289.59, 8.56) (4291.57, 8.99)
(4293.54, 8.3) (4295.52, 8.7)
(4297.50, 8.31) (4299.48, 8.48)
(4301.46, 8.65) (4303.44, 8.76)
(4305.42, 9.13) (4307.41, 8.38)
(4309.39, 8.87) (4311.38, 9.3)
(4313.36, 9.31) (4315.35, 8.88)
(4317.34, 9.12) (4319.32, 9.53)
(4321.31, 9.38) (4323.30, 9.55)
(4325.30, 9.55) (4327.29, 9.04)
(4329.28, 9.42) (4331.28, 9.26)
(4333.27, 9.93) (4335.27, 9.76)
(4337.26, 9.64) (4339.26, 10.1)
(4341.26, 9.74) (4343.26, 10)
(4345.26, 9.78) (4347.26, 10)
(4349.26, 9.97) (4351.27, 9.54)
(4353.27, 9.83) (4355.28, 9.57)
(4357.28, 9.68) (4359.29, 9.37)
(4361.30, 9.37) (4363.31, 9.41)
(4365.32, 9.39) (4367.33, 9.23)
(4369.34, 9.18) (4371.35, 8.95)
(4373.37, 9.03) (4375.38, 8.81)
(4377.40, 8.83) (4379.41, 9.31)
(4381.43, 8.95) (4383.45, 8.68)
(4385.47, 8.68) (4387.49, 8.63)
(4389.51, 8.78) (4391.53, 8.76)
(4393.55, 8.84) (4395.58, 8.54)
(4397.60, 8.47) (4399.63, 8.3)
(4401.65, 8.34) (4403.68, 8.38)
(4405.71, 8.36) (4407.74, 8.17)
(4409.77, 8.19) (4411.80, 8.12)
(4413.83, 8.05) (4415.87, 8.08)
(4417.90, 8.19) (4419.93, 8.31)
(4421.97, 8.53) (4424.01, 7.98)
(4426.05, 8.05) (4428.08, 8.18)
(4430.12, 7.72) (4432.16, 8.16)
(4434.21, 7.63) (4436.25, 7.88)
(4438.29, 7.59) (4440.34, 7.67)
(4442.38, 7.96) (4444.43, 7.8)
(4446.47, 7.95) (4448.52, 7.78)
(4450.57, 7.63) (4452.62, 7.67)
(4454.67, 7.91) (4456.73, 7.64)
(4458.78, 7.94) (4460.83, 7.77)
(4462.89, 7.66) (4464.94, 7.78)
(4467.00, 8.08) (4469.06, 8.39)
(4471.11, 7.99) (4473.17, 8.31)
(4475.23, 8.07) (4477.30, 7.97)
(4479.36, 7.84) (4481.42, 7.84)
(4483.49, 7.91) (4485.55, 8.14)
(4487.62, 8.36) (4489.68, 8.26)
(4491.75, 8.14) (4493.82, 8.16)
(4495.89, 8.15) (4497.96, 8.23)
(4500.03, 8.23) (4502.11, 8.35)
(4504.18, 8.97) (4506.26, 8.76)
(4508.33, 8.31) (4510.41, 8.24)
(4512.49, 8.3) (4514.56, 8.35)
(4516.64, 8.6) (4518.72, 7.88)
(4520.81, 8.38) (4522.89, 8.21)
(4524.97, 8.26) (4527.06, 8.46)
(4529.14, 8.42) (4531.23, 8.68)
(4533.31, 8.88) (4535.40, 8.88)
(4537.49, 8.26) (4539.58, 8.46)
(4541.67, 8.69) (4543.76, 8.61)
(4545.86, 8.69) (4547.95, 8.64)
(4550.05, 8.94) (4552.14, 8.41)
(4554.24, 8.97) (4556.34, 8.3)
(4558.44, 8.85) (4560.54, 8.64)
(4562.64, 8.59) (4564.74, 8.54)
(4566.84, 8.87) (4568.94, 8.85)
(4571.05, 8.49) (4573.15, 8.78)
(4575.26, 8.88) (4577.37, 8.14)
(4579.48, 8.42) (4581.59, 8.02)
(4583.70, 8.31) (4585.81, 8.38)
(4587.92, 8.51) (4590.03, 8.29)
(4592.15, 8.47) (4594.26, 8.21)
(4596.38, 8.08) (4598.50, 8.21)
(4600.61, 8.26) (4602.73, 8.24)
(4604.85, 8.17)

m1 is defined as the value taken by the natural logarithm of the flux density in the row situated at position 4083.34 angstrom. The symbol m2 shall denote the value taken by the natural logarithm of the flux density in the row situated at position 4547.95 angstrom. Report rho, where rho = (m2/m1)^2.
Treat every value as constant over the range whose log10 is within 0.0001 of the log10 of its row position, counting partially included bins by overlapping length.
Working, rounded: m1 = 2.182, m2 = 2.16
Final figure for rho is 0.98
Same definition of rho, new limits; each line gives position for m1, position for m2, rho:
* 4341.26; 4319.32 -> 0.98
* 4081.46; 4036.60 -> 0.98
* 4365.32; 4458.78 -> 0.86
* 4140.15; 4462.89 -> 0.90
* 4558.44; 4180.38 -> 0.95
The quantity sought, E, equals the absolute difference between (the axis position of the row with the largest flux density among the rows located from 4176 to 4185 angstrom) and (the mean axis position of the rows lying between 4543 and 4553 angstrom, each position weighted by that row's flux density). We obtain 371.4 angstrom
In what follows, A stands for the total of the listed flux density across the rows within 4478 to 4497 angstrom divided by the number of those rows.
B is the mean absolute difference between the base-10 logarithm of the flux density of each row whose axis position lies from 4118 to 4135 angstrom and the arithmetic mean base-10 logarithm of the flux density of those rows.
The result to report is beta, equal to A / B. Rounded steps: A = 8.1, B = 0.0052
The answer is 1542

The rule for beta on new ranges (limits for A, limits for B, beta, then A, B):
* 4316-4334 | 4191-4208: 972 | 9.4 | 0.0097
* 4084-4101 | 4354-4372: 1310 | 9.4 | 0.0072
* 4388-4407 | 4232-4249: 1106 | 8.5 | 0.0077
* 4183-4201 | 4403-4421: 1653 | 8.4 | 0.0051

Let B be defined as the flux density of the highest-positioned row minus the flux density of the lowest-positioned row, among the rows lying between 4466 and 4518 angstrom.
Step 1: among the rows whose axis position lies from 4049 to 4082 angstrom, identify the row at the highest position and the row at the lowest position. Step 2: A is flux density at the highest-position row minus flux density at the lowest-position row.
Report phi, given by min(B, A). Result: -0.10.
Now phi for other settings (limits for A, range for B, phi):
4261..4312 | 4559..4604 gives -0.40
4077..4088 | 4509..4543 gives 0.28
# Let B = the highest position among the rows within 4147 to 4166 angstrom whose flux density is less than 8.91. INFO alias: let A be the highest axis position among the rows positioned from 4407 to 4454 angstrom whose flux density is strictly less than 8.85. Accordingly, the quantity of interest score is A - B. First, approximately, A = 4452.62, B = 4165.01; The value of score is 287.6 angstrom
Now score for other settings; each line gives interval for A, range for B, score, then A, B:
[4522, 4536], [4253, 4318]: 215.9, 4531.23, 4315.35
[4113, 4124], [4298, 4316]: -196.1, 4119.23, 4315.35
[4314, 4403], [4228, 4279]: 123.9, 4401.65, 4277.75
